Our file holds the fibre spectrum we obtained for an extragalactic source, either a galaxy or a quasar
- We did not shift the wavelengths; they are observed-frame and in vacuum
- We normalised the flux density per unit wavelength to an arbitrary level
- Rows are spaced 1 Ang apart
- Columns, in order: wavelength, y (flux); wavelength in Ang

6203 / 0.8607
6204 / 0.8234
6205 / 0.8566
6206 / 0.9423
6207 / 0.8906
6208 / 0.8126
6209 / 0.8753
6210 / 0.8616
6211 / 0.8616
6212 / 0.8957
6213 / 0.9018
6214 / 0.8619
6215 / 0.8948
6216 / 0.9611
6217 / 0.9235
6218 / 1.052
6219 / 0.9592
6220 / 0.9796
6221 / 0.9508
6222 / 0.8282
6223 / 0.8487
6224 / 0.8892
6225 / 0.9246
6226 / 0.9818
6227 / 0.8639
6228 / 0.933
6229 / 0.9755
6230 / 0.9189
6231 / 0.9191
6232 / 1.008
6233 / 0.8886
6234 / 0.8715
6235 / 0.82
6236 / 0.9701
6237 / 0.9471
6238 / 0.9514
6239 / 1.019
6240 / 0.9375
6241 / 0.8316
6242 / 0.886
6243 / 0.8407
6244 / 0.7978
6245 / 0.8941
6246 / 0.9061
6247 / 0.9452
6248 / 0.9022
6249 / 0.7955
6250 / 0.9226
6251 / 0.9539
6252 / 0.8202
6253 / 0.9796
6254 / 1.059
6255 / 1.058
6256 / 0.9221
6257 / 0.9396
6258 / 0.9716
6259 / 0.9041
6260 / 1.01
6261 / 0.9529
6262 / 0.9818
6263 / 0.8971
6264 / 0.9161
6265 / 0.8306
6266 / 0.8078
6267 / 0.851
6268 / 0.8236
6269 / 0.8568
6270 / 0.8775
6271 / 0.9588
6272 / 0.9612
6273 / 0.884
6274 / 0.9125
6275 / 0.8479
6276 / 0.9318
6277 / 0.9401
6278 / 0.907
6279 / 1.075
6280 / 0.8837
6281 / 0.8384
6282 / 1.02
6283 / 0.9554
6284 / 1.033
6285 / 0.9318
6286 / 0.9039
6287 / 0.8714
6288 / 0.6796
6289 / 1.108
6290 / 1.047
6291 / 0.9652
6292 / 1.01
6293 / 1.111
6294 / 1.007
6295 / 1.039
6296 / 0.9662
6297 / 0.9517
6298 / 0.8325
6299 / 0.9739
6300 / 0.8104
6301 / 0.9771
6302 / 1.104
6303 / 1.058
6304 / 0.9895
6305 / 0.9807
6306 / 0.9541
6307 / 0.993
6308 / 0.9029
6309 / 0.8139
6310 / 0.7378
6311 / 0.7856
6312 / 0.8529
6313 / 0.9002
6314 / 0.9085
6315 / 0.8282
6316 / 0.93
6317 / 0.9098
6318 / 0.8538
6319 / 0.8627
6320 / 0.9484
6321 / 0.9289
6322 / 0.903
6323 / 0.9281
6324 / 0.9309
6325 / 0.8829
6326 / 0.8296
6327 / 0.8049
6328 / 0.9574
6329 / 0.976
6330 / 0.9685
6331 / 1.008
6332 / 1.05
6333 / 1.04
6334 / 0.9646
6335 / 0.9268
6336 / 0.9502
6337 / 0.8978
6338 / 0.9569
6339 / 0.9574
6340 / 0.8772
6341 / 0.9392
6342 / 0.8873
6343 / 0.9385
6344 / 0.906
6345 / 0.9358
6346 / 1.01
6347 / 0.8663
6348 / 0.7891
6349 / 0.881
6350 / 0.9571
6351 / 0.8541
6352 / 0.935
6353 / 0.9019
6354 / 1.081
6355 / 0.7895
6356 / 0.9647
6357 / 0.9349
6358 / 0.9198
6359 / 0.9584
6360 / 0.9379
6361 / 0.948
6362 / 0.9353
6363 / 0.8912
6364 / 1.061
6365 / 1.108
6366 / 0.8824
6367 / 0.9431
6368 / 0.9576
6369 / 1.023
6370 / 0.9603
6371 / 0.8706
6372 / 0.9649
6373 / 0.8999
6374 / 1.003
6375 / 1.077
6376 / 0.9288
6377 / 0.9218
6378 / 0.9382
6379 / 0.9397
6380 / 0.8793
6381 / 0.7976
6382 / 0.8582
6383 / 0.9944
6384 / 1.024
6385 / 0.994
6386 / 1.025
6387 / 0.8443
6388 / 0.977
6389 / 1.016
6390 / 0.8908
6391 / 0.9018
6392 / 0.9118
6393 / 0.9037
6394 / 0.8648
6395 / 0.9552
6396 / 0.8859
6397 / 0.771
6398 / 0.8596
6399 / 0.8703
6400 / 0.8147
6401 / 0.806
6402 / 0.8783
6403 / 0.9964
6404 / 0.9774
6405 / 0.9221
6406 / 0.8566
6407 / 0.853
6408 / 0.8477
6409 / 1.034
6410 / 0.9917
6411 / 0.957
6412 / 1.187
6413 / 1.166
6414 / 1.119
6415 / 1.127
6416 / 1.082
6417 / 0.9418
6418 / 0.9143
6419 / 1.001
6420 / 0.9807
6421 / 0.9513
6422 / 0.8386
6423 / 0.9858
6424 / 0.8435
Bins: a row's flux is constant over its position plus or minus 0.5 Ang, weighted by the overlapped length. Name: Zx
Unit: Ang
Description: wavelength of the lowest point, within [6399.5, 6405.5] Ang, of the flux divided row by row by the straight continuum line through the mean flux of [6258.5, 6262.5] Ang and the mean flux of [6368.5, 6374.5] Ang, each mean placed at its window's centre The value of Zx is 6401 Ang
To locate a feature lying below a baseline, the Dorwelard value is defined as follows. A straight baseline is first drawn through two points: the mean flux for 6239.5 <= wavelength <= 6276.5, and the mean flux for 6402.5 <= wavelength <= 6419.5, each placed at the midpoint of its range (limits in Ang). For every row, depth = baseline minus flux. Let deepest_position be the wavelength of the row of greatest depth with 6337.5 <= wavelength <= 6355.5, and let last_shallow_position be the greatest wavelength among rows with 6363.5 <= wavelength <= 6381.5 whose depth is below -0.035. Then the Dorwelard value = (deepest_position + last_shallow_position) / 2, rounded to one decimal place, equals 6365.0 Ang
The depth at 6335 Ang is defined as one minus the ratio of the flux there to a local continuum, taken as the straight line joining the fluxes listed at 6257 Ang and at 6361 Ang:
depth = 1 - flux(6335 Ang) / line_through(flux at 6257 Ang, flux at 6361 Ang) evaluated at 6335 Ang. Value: 0.02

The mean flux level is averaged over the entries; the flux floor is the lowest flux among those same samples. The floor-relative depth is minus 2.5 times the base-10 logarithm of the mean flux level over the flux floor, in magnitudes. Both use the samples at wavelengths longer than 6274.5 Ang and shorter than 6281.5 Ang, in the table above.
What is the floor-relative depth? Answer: -0.10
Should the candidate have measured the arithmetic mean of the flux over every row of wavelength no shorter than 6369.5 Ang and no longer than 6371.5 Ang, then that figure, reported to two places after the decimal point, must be 0.92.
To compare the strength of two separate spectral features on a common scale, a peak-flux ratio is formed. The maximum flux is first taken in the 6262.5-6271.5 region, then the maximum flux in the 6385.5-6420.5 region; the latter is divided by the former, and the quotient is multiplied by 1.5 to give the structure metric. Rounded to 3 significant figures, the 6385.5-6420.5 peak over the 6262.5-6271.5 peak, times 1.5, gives 1.86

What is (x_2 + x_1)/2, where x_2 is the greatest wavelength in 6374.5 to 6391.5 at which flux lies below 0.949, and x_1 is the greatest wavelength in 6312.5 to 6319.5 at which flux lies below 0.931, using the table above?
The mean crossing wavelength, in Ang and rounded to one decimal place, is 6355.0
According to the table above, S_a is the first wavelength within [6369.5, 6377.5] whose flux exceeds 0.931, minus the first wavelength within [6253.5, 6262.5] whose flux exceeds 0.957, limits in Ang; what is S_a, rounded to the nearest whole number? 116 Ang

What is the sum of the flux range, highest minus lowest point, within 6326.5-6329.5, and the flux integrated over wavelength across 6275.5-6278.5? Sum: 2.95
